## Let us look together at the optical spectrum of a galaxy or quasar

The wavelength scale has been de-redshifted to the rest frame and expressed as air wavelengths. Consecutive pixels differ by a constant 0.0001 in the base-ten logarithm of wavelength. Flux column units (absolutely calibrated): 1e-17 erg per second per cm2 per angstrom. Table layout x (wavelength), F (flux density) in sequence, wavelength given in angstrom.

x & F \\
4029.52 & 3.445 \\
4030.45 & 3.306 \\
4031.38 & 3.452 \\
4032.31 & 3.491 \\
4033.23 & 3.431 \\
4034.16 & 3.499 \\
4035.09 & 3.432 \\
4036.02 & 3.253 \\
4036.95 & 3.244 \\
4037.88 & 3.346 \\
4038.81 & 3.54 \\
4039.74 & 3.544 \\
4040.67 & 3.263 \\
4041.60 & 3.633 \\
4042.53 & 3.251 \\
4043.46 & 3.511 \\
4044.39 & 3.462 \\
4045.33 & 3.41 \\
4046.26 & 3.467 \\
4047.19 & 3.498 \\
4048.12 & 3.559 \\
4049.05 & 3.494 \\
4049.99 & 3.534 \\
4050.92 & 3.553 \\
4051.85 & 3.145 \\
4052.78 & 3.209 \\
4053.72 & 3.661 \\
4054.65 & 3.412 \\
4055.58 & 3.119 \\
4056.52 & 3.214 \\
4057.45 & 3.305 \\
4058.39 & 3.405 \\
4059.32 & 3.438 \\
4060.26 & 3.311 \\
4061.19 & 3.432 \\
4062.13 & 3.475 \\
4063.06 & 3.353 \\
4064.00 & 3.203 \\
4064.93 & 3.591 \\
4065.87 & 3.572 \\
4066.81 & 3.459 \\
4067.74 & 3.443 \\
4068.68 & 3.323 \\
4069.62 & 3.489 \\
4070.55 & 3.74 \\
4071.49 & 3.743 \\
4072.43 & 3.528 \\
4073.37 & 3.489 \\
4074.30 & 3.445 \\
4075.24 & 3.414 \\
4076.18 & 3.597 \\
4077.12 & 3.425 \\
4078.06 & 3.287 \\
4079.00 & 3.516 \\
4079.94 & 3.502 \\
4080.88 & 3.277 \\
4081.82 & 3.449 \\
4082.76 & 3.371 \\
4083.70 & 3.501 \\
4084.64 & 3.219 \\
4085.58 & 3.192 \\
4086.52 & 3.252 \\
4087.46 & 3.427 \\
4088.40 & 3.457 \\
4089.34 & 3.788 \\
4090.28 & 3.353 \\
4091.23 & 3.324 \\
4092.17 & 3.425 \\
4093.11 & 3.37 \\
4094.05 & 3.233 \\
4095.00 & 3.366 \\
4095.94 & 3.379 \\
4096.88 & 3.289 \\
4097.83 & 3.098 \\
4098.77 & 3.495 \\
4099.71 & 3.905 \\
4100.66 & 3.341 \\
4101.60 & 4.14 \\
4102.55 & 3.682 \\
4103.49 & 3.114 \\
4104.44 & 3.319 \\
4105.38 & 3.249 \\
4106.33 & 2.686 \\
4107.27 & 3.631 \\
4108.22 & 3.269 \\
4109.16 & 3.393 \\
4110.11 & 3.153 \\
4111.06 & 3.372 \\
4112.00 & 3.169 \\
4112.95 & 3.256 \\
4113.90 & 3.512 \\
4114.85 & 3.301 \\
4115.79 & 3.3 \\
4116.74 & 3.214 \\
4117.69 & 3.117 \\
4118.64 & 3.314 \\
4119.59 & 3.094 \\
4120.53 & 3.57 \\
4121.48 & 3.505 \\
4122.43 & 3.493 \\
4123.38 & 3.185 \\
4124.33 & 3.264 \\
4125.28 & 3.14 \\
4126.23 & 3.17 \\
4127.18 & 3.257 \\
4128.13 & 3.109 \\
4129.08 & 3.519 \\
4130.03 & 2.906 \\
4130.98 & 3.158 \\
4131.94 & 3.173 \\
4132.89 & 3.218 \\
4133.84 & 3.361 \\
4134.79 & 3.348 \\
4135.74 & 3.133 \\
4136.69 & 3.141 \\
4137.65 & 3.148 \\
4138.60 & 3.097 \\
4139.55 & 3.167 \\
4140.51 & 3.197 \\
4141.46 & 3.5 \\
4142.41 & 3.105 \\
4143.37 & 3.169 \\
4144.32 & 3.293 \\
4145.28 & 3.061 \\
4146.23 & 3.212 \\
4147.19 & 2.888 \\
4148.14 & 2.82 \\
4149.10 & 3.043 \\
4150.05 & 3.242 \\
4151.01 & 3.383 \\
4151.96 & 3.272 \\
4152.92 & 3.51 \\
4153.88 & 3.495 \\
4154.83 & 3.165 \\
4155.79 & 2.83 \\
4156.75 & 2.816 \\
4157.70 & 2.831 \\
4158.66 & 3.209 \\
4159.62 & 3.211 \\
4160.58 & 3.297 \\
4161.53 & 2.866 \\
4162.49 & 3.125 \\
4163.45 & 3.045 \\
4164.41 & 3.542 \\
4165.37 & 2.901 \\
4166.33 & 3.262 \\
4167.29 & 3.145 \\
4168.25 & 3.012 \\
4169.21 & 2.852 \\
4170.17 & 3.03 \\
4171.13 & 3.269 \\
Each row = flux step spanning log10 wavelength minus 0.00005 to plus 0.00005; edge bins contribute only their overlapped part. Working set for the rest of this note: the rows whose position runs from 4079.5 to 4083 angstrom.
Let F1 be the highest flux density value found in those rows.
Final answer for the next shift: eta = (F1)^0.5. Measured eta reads 1.87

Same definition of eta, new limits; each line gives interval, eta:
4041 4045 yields 1.91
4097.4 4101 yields 1.98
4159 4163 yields 1.82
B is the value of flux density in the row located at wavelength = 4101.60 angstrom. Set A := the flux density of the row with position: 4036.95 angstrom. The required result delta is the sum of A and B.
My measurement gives 7.38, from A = 3.244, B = 4.14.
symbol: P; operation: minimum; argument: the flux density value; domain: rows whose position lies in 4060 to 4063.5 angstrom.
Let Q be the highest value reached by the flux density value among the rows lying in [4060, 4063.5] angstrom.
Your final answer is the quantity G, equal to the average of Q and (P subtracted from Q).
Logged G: 1.82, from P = 3.311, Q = 3.475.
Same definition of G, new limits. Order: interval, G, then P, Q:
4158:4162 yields 1.86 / 2.866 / 3.297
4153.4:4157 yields 2.09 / 2.816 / 3.495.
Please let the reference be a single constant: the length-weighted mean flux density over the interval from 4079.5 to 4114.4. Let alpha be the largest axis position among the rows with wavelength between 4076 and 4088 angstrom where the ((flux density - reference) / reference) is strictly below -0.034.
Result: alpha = 4086.52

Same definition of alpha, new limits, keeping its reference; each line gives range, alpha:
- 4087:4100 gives 4097.83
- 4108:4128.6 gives 4128.13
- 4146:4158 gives 4157.70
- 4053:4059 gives 4056.52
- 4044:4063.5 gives 4056.52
